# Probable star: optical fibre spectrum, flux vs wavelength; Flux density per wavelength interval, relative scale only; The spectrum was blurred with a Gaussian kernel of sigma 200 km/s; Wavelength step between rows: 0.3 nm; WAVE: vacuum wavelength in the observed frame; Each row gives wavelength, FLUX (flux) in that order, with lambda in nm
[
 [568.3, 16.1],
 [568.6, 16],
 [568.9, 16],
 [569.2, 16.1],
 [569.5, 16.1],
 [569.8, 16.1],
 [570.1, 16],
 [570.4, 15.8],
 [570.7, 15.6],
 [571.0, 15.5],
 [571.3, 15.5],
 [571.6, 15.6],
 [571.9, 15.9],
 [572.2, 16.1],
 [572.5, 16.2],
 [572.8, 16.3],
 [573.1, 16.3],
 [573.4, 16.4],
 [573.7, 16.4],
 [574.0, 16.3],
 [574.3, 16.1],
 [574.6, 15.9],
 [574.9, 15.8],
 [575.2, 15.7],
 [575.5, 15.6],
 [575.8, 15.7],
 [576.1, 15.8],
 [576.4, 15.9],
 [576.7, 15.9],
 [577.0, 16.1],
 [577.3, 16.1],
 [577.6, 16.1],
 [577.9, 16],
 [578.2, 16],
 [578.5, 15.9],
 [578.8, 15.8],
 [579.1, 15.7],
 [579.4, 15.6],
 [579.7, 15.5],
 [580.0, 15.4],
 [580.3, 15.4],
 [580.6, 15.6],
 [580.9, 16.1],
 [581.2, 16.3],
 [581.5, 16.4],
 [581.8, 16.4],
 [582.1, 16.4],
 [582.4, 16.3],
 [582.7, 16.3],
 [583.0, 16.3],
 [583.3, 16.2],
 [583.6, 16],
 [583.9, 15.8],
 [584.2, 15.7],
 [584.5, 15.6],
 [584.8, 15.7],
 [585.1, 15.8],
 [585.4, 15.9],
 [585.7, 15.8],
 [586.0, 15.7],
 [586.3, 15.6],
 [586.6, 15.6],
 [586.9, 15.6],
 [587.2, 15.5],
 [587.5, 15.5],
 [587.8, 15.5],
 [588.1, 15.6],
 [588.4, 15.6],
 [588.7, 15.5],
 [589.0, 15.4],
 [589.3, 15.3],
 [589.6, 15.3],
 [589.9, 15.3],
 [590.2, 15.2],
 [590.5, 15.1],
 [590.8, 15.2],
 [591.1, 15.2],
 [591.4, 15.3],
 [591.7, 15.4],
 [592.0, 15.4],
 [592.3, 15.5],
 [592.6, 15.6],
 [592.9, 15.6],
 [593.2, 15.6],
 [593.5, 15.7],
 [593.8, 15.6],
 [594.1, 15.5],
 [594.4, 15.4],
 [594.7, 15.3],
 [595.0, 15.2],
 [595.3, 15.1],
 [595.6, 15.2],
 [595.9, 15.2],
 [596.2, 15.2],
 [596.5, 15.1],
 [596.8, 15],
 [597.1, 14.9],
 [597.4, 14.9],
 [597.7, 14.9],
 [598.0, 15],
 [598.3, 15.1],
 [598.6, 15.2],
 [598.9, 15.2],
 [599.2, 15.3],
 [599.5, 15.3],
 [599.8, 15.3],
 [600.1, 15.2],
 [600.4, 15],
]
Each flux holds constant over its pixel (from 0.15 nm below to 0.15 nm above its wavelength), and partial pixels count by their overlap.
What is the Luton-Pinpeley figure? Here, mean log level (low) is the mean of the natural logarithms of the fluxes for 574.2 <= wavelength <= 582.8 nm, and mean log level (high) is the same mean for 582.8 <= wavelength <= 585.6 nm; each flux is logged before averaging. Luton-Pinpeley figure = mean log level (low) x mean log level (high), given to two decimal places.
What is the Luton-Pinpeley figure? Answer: 7.65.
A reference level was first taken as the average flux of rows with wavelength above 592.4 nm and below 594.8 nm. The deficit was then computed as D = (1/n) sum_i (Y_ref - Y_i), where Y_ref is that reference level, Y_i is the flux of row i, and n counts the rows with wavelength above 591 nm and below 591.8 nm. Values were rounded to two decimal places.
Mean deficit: 0.24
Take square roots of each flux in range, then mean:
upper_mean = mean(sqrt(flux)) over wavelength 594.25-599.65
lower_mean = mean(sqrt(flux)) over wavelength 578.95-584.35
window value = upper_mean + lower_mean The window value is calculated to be 7.89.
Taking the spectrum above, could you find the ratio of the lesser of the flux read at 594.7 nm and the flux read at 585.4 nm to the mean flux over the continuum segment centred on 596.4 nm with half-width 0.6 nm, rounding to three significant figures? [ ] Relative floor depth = 1.01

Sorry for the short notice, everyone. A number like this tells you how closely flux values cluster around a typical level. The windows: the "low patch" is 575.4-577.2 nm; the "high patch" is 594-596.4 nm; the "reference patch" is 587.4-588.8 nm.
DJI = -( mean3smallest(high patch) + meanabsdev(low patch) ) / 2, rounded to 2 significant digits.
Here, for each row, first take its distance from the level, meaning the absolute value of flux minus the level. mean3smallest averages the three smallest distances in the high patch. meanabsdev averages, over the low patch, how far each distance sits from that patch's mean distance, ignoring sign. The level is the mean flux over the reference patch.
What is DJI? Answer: -0.14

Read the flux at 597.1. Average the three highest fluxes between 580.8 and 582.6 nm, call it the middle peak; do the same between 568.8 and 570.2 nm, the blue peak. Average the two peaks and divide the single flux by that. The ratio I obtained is 0.92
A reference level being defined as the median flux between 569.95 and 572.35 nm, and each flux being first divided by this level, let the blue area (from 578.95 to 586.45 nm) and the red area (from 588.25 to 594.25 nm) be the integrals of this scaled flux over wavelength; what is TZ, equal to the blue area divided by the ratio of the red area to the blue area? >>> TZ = 10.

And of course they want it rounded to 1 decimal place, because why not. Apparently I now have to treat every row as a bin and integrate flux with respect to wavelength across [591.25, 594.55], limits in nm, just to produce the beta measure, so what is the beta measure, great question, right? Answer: 51.2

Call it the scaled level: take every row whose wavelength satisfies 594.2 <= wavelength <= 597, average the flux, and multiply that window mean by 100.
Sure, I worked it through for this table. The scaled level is 1519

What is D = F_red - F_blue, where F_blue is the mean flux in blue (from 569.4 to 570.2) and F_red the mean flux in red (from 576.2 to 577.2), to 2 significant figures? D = -0.10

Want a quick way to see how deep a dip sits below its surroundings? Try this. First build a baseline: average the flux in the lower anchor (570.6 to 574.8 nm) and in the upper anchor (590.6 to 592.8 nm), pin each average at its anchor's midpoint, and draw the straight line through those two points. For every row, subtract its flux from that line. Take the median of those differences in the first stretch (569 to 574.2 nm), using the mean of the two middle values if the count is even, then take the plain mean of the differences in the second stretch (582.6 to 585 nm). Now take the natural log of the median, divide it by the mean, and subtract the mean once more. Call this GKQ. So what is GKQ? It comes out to 14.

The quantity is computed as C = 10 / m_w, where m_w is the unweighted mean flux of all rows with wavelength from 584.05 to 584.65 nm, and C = 0.639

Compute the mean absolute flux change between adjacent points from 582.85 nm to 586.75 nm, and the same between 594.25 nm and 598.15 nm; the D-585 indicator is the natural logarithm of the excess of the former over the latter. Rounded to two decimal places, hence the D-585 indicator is -3.18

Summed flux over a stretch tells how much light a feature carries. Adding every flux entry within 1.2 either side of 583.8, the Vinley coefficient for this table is 127.6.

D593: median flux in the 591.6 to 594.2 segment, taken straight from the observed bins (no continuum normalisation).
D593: 15.6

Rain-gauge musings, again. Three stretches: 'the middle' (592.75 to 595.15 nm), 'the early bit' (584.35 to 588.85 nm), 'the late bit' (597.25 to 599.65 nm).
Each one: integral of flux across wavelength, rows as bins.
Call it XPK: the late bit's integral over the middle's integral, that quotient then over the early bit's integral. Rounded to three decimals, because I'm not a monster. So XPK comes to 0.014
